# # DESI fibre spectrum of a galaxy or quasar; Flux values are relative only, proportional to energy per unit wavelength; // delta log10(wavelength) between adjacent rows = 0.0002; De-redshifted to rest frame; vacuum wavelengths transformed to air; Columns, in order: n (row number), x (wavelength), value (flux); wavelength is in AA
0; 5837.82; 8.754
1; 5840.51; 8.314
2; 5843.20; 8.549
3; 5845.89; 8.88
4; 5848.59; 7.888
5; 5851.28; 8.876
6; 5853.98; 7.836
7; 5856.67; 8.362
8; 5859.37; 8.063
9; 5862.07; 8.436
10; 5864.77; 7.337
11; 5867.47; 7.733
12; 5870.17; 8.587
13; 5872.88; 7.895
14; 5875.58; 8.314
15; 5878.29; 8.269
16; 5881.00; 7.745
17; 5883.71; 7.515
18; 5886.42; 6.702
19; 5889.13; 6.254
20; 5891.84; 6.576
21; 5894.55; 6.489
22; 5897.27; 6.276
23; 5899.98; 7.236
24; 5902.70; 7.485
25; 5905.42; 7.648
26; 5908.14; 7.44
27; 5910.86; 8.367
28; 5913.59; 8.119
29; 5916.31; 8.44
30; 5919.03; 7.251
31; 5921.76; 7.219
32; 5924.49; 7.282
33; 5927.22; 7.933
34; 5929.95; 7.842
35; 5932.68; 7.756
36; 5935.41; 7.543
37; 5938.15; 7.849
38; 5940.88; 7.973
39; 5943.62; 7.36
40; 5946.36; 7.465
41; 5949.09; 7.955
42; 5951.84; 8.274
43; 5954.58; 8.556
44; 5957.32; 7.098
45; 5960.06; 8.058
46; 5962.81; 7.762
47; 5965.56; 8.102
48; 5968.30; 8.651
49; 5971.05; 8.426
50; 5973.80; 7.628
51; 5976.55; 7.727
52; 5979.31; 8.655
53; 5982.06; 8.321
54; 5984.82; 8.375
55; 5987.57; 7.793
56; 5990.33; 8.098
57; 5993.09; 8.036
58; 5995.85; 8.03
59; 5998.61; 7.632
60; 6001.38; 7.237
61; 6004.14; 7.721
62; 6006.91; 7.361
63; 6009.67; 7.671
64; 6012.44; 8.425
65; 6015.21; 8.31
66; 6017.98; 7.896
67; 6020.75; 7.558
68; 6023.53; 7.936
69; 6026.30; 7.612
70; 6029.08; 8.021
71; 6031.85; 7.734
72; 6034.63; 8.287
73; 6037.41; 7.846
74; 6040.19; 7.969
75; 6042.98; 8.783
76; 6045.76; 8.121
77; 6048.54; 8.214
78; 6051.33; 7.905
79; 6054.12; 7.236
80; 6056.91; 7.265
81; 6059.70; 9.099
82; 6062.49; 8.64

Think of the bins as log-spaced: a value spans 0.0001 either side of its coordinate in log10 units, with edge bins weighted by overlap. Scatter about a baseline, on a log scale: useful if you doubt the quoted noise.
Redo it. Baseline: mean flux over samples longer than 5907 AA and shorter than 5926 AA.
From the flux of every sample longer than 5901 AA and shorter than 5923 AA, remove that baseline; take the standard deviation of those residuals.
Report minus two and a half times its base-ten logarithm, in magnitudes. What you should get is 0.8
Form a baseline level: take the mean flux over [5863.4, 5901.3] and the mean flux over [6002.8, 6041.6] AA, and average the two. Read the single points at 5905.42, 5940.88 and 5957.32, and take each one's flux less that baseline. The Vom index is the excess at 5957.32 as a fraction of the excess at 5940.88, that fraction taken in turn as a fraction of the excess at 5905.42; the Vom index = -47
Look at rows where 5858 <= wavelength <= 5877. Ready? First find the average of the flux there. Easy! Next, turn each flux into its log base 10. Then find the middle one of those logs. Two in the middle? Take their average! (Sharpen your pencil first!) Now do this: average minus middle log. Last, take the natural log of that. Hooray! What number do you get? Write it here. 1.97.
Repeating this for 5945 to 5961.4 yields 1.95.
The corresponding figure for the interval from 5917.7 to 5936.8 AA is 1.90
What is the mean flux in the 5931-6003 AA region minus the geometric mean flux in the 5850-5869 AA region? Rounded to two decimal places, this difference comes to -0.14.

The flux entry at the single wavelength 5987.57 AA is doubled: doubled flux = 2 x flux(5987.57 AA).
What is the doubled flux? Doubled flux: 15.6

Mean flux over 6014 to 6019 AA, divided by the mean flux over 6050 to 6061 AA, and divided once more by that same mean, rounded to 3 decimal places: 0.131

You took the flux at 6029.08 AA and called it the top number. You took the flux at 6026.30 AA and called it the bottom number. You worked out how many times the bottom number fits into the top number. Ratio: 1.05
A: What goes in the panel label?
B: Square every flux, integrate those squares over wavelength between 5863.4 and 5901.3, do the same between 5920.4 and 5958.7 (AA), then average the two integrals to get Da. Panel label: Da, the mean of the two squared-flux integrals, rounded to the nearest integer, 2180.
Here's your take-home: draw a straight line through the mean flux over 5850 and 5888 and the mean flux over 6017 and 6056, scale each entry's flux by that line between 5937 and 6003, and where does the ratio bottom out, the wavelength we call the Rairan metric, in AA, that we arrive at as 5957.32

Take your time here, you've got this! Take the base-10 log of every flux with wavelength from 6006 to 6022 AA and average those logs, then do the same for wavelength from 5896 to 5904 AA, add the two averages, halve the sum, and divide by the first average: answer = 0.97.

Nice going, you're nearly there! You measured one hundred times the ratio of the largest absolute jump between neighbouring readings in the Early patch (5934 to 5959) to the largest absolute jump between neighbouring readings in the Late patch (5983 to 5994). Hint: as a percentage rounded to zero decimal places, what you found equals 251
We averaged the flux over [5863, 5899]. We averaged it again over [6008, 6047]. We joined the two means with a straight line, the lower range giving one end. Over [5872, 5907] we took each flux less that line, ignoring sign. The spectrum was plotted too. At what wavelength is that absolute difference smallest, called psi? 5902.70 AA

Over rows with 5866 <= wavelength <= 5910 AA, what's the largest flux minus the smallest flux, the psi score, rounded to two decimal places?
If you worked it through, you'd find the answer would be 2.33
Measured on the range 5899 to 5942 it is 1.22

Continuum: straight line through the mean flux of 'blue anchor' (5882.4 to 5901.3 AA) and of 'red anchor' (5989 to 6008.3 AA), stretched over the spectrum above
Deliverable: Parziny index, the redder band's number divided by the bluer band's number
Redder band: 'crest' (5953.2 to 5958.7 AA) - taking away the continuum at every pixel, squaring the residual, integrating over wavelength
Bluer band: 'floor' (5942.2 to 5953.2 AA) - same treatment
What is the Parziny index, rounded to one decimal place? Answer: 1.0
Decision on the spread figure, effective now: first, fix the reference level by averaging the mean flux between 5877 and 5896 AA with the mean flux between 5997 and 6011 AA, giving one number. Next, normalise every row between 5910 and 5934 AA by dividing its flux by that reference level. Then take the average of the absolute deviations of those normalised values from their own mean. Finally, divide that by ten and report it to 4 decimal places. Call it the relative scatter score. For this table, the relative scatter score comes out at 0.0052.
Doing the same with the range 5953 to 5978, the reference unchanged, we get 0.0054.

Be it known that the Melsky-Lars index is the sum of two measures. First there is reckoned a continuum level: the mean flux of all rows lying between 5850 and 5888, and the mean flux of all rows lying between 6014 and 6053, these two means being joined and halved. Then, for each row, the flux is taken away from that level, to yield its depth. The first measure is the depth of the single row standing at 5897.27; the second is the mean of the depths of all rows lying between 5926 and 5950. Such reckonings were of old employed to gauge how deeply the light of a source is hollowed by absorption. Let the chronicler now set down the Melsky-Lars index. 2.0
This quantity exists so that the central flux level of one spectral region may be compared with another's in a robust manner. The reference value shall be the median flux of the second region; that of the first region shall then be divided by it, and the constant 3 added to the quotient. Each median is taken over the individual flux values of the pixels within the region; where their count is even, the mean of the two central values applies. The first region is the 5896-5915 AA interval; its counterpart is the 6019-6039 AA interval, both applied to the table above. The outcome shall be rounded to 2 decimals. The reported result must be 3.95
